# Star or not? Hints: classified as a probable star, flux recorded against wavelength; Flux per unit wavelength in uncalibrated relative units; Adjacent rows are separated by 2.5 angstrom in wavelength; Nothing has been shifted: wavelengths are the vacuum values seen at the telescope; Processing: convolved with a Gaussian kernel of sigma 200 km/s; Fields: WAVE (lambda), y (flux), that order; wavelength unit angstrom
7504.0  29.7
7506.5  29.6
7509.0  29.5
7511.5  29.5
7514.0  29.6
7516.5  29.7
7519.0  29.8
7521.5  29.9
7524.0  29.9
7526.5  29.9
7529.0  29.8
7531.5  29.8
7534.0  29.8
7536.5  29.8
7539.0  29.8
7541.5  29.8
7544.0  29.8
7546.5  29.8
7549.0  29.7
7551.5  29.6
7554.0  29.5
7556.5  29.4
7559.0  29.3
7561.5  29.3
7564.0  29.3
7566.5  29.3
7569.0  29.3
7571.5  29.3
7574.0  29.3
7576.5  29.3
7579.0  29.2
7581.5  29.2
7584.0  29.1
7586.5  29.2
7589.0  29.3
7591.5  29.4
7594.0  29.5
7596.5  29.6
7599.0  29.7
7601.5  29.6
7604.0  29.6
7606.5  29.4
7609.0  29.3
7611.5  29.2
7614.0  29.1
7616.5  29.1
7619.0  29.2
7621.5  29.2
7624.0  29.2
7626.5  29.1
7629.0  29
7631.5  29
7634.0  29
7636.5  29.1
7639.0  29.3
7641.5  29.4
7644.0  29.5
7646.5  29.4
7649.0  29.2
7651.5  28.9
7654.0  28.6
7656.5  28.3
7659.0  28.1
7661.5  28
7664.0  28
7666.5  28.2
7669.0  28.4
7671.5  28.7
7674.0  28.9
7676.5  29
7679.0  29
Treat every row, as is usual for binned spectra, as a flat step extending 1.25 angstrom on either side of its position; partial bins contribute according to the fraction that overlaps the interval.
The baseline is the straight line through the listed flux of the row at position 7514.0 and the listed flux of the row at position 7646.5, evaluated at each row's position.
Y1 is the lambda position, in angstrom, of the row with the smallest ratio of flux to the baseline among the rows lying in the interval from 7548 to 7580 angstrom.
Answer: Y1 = 7579.0 angstrom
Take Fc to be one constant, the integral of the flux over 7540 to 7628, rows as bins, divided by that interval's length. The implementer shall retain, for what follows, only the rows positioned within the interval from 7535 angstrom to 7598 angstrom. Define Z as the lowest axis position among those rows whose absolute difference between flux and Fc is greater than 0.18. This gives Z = 7536.5 angstrom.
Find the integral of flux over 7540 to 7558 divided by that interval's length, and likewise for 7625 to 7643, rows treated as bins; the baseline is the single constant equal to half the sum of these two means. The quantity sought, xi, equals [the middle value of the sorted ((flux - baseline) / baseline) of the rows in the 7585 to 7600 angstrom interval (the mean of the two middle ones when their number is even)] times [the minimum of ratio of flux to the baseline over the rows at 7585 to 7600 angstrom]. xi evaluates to 0.002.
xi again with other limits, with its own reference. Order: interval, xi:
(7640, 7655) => -0.003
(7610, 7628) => -0.007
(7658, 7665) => -0.045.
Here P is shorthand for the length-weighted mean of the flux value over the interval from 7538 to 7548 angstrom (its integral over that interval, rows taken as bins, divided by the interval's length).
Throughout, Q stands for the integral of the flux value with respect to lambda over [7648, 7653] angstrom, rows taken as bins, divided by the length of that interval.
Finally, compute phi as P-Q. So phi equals 0.78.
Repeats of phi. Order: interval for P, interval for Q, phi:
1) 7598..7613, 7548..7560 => -0.04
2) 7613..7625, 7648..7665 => 0.72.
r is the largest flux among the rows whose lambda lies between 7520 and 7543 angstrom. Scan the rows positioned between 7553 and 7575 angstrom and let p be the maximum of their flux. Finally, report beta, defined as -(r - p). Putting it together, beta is -0.40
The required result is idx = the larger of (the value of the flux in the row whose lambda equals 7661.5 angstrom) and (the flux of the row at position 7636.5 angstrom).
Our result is 29.1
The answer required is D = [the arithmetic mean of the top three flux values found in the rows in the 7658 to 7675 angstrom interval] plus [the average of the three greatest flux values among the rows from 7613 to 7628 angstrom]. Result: 57.9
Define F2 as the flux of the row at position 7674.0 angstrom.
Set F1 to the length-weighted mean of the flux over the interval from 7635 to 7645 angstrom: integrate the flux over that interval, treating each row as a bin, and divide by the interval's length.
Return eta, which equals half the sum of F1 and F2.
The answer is 29.1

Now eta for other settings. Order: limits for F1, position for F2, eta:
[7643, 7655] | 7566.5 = 29.2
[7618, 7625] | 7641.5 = 29.3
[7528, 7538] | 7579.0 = 29.5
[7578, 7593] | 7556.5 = 29.3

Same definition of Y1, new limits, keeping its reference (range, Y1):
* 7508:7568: 7559.0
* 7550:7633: 7629.0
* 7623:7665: 7661.5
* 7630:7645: 7631.5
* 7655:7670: 7661.5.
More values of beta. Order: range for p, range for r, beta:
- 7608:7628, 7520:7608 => -0.60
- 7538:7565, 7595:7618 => 0.10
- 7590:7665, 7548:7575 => 0.00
